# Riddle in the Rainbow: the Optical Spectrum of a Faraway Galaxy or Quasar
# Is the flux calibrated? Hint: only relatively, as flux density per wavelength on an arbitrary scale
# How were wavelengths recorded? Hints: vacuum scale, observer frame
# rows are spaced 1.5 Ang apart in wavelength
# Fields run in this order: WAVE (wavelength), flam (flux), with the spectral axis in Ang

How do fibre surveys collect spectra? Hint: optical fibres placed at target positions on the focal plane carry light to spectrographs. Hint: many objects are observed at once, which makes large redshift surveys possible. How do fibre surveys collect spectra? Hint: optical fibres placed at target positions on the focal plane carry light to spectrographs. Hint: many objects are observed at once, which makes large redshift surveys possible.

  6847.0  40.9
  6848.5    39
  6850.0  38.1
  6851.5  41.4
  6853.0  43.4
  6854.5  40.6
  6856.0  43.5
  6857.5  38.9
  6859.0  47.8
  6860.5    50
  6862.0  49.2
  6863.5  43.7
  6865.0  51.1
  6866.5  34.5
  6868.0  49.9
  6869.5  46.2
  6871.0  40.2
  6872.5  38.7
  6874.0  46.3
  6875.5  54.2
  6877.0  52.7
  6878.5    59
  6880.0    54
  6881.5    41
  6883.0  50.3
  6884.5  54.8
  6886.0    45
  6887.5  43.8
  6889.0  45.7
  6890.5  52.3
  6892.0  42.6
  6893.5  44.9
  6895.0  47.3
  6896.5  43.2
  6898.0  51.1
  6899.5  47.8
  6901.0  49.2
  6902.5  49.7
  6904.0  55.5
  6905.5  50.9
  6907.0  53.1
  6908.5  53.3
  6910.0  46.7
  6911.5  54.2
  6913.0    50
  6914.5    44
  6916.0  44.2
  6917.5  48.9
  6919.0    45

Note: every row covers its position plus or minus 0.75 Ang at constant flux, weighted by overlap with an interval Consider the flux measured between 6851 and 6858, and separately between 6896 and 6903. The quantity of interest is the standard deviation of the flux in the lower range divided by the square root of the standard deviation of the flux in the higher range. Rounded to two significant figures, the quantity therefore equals 1.1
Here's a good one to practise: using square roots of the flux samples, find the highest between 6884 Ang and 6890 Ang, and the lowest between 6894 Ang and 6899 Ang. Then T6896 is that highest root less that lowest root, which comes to 0.83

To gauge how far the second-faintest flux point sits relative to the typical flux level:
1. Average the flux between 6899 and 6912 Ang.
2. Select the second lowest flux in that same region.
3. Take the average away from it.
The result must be -3.4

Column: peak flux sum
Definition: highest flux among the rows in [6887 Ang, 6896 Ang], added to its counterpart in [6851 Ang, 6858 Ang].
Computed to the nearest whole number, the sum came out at 96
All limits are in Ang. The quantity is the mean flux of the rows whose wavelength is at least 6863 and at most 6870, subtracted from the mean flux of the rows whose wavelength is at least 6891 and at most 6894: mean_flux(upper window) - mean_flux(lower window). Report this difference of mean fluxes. -1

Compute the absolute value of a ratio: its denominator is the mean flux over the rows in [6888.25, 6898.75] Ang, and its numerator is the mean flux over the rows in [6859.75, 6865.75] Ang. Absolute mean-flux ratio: 1.04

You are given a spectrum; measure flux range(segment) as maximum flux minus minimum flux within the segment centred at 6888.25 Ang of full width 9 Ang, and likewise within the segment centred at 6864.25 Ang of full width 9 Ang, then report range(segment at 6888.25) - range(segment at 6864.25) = -4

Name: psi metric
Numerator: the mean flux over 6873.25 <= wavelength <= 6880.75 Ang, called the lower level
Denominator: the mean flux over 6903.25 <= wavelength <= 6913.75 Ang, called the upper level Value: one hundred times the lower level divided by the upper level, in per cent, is 102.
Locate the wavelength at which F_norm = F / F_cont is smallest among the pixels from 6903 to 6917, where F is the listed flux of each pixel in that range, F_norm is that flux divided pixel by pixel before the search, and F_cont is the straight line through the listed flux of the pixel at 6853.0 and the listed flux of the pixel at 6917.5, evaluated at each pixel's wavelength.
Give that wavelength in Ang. 6914.5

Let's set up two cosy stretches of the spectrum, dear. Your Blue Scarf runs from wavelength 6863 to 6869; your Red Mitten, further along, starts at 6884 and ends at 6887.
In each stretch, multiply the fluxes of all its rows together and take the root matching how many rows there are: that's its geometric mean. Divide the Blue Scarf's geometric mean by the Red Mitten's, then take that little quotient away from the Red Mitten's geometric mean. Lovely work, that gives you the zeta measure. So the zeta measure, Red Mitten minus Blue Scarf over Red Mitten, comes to 49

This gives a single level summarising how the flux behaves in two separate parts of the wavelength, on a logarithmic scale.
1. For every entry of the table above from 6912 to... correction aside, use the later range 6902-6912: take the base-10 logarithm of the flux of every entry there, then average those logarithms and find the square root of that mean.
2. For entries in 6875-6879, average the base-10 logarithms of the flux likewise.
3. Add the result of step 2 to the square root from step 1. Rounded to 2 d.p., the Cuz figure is 3.05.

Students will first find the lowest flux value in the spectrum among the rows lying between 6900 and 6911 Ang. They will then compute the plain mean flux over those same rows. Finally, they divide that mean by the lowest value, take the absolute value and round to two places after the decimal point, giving 1.10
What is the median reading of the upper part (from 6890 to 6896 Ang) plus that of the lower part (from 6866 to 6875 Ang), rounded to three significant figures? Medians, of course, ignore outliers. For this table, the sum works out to 89.3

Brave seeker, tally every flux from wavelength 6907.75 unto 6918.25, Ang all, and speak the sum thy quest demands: 341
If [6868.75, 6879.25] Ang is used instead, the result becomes 337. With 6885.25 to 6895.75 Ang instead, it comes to 322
